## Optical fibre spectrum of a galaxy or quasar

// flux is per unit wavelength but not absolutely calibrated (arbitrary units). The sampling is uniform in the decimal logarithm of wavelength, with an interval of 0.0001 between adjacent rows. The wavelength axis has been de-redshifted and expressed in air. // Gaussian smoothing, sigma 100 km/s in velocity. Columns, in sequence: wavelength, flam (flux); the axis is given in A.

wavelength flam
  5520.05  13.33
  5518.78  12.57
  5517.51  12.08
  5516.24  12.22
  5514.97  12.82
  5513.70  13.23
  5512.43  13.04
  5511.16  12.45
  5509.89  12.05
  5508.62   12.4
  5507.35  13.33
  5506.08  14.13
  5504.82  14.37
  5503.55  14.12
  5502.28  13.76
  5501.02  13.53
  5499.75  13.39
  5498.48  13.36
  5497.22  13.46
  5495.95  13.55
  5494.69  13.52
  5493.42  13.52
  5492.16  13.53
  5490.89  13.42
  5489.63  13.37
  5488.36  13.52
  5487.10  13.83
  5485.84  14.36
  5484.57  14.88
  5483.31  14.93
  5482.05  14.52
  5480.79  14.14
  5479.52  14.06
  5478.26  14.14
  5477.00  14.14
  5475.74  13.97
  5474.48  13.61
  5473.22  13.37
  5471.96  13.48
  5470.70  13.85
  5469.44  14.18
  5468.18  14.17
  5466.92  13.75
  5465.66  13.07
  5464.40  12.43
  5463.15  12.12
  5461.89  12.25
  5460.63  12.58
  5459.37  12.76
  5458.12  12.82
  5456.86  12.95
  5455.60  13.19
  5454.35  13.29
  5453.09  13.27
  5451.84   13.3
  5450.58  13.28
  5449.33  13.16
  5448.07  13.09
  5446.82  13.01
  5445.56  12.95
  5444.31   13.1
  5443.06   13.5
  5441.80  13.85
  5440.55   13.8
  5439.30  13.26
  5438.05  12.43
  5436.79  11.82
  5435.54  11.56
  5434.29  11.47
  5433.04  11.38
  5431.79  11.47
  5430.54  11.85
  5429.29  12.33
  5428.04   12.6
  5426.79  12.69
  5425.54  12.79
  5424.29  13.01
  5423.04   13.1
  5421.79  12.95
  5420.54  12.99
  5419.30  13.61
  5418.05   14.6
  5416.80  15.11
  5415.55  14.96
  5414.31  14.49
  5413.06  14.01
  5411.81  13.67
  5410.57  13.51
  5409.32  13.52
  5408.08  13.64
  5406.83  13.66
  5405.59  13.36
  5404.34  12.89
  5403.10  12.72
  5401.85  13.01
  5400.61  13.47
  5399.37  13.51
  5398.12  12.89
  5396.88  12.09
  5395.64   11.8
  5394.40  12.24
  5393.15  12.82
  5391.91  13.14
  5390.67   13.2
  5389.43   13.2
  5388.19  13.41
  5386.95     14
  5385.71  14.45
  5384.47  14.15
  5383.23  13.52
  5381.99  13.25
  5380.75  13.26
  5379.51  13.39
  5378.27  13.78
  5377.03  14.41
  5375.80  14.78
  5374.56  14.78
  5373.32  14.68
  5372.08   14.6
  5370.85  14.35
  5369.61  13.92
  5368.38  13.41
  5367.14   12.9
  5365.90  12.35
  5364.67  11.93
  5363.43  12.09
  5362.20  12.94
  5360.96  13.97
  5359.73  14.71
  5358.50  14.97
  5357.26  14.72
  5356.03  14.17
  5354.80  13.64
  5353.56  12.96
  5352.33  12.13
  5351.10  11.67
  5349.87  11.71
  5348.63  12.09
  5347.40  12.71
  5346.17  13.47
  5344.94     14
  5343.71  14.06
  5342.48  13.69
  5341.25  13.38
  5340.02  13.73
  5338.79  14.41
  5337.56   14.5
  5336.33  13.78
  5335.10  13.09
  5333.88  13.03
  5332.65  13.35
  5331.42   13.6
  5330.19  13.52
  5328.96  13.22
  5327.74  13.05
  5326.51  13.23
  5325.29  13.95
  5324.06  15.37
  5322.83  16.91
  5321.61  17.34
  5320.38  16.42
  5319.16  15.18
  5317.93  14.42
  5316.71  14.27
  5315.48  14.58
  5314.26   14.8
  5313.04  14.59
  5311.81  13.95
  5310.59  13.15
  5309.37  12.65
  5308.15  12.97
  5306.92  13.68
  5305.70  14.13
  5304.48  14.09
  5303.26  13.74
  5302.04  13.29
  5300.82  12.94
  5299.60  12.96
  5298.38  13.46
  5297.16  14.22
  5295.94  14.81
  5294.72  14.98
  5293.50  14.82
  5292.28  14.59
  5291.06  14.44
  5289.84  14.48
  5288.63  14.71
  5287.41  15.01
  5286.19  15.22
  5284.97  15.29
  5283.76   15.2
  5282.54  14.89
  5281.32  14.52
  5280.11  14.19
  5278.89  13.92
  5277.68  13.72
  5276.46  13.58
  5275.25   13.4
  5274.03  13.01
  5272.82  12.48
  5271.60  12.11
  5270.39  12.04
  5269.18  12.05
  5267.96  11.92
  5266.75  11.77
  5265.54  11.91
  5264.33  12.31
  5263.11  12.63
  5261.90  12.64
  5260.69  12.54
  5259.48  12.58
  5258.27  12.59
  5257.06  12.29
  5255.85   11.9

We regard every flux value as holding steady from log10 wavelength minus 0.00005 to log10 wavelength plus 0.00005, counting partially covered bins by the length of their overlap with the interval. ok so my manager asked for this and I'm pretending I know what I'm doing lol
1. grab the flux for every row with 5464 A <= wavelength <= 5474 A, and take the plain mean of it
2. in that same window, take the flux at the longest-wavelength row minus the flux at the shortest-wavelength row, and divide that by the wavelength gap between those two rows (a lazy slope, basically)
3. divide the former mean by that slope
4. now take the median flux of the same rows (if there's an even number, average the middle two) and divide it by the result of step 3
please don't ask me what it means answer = 0.11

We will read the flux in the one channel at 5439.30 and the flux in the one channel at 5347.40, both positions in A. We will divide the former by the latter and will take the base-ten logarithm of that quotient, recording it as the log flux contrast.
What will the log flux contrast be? 0.018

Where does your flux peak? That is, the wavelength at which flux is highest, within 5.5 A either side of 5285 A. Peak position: 5284.97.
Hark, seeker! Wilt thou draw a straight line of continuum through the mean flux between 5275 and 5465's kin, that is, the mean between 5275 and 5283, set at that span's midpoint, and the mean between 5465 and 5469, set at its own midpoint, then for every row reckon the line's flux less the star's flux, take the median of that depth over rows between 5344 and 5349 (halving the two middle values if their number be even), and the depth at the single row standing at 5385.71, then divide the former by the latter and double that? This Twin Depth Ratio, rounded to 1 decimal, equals -2.6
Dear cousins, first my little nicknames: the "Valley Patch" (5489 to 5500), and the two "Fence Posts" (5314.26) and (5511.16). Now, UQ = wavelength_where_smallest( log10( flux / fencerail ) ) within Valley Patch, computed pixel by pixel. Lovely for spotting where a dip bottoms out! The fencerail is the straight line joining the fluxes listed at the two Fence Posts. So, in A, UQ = 5489.63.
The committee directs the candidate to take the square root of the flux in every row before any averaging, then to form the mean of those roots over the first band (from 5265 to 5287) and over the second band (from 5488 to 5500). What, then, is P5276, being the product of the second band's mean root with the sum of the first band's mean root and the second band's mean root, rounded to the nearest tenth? 26.9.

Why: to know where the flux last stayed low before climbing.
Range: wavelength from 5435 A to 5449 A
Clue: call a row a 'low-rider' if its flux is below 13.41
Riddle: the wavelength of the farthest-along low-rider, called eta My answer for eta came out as 5448.07 A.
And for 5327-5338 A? 5335.10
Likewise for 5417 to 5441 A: 5439.30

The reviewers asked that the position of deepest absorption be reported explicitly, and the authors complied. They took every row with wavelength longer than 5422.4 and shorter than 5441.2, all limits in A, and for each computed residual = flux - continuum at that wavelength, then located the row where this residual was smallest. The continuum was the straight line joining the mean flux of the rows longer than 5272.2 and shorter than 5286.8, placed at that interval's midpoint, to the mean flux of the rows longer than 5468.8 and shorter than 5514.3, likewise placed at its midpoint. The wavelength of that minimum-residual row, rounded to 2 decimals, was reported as 5433.04 A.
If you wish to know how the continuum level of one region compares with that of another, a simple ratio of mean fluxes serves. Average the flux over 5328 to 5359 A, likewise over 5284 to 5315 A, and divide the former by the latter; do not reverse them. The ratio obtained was 0.95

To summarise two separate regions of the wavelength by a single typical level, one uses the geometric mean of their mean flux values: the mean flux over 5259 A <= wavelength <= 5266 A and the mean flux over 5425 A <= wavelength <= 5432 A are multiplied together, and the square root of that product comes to 12.4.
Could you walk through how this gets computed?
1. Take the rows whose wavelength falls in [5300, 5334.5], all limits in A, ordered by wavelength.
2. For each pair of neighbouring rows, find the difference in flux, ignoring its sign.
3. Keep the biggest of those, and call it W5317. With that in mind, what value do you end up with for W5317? 1.54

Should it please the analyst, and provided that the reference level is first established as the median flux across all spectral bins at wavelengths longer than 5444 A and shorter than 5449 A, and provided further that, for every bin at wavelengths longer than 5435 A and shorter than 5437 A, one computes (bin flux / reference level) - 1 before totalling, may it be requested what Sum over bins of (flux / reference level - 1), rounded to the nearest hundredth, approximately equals -0.21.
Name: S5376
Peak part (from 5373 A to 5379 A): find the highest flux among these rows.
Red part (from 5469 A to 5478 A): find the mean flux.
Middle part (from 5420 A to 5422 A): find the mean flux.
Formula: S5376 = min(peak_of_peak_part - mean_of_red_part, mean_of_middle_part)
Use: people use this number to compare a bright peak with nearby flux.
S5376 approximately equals 1.0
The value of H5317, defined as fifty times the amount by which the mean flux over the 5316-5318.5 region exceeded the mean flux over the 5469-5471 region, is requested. 16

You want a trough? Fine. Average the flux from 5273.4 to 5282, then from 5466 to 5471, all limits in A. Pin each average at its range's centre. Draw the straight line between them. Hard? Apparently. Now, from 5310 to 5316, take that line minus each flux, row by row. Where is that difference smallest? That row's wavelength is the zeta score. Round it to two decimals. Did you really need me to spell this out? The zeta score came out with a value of 5314.26 A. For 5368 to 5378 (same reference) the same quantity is 5374.56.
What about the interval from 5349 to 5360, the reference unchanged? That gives 5358.50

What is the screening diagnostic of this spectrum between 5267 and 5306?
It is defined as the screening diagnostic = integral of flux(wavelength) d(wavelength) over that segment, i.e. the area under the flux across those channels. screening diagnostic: 541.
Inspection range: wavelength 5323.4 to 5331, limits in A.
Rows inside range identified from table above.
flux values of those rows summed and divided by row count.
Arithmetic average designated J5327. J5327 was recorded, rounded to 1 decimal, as 13.7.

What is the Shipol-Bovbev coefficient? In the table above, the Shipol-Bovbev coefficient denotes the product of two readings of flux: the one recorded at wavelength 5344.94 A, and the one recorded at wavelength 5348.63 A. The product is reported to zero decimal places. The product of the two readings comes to 169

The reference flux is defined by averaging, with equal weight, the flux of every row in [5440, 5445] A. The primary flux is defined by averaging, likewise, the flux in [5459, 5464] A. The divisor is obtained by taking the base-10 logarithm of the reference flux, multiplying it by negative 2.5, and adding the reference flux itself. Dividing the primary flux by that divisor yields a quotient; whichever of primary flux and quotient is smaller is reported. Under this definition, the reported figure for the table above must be 1.16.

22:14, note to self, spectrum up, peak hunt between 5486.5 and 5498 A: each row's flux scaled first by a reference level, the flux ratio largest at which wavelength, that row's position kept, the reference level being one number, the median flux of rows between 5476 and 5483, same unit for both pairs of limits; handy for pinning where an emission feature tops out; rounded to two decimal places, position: 5487.10 A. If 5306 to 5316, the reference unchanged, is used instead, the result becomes 5314.26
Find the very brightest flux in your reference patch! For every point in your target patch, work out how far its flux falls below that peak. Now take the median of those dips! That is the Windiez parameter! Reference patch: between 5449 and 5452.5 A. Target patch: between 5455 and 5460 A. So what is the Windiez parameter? 0.4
